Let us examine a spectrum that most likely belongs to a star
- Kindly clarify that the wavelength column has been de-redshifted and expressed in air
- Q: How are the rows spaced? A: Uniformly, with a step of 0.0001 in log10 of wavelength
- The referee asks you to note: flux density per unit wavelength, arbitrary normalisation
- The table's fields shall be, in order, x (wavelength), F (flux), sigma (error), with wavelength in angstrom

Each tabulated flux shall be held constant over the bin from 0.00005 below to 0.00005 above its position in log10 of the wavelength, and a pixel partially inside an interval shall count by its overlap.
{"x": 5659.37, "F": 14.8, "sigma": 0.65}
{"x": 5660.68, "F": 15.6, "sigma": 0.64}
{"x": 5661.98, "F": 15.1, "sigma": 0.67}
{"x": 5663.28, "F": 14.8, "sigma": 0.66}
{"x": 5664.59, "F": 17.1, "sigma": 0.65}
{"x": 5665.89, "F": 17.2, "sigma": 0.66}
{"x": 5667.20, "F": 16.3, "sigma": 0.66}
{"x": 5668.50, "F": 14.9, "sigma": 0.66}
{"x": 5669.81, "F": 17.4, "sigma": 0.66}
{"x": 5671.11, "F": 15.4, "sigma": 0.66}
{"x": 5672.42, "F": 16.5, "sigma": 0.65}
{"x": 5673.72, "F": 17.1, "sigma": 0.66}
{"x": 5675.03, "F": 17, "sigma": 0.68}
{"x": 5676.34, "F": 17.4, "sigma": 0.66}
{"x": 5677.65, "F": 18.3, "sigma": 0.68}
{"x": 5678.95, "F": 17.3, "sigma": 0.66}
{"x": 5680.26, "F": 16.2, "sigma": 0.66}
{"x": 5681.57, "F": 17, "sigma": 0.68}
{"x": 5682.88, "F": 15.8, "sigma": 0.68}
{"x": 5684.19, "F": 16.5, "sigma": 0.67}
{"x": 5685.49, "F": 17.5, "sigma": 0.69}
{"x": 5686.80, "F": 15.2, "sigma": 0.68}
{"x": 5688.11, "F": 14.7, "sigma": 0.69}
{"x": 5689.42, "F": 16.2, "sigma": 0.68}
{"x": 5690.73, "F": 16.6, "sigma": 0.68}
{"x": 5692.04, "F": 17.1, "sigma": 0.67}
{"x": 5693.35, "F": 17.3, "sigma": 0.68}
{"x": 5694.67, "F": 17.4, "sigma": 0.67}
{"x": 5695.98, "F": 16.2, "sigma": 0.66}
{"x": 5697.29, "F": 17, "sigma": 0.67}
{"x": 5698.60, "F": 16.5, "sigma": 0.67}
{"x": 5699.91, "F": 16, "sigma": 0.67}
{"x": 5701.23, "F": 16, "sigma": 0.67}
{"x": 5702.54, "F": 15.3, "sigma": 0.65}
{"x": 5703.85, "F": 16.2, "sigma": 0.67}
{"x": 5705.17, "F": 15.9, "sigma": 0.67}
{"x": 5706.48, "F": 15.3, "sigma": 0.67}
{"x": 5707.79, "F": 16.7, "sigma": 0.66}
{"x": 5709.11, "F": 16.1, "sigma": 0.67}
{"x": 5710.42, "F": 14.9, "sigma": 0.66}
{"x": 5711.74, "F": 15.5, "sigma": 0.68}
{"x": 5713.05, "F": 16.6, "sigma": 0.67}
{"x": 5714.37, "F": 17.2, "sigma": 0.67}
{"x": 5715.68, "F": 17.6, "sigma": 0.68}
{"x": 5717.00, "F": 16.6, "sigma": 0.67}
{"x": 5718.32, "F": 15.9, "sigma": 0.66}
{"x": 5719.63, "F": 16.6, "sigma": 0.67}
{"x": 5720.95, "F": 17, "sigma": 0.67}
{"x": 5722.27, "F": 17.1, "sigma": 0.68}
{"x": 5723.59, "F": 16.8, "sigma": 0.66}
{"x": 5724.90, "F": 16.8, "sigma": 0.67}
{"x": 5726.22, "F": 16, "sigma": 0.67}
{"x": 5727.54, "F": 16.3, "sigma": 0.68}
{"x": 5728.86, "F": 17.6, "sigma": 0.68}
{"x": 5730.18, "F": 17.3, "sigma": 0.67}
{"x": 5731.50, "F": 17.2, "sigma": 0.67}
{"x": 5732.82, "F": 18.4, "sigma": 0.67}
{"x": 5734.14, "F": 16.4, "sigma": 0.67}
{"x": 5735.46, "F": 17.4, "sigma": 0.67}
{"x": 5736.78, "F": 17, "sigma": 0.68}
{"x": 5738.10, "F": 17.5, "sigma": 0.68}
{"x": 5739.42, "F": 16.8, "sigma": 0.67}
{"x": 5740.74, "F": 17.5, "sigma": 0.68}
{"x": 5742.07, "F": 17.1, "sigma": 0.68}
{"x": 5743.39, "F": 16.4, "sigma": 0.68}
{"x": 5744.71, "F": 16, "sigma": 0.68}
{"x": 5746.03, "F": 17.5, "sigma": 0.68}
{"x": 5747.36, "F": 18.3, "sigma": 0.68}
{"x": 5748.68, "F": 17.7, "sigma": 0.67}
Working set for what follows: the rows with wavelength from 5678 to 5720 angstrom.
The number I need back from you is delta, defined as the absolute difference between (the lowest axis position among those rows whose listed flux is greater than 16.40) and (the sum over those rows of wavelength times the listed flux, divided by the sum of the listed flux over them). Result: 20.3 angstrom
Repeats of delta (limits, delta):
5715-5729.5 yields 6.6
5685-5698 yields 6.0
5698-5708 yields 4.6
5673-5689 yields 7.0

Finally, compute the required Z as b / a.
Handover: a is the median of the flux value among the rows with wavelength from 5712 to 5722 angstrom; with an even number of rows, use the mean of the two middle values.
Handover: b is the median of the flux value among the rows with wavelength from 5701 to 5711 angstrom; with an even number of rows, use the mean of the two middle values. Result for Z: 0.96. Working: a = 16.6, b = 15.95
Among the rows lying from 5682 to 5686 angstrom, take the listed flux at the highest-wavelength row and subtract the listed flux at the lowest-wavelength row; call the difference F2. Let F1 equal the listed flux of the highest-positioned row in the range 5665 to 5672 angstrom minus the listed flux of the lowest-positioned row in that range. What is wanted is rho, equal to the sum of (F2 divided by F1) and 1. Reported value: 0.1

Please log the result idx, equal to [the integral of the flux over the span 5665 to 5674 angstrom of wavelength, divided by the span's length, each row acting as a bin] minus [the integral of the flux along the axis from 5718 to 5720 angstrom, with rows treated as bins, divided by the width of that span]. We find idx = 0.1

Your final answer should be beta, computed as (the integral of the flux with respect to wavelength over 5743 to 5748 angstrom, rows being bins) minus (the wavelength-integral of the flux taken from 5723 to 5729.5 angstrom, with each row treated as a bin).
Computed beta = -23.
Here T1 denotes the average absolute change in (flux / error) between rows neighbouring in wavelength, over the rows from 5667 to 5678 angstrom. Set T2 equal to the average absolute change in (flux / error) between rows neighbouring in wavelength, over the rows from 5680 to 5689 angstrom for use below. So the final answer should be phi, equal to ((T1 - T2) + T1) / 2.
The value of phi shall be 1.1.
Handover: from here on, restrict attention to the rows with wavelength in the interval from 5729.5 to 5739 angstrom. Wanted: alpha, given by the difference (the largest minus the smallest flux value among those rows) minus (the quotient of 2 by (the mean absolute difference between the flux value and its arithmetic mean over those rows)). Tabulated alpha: -3.2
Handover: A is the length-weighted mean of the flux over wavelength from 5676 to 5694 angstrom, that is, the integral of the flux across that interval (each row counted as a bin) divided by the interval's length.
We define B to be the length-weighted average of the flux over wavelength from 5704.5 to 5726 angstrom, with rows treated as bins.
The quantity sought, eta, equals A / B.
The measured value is 1.01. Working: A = 16.6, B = 16.4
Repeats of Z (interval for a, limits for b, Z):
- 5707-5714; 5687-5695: 1.05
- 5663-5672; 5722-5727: 1.03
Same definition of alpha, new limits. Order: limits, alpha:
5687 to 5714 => -0.7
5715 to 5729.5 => -2.9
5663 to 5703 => 0.9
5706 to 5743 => 0.1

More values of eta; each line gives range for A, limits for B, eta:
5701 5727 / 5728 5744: 0.95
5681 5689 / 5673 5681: 0.94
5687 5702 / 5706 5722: 1.00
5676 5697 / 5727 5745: 0.98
